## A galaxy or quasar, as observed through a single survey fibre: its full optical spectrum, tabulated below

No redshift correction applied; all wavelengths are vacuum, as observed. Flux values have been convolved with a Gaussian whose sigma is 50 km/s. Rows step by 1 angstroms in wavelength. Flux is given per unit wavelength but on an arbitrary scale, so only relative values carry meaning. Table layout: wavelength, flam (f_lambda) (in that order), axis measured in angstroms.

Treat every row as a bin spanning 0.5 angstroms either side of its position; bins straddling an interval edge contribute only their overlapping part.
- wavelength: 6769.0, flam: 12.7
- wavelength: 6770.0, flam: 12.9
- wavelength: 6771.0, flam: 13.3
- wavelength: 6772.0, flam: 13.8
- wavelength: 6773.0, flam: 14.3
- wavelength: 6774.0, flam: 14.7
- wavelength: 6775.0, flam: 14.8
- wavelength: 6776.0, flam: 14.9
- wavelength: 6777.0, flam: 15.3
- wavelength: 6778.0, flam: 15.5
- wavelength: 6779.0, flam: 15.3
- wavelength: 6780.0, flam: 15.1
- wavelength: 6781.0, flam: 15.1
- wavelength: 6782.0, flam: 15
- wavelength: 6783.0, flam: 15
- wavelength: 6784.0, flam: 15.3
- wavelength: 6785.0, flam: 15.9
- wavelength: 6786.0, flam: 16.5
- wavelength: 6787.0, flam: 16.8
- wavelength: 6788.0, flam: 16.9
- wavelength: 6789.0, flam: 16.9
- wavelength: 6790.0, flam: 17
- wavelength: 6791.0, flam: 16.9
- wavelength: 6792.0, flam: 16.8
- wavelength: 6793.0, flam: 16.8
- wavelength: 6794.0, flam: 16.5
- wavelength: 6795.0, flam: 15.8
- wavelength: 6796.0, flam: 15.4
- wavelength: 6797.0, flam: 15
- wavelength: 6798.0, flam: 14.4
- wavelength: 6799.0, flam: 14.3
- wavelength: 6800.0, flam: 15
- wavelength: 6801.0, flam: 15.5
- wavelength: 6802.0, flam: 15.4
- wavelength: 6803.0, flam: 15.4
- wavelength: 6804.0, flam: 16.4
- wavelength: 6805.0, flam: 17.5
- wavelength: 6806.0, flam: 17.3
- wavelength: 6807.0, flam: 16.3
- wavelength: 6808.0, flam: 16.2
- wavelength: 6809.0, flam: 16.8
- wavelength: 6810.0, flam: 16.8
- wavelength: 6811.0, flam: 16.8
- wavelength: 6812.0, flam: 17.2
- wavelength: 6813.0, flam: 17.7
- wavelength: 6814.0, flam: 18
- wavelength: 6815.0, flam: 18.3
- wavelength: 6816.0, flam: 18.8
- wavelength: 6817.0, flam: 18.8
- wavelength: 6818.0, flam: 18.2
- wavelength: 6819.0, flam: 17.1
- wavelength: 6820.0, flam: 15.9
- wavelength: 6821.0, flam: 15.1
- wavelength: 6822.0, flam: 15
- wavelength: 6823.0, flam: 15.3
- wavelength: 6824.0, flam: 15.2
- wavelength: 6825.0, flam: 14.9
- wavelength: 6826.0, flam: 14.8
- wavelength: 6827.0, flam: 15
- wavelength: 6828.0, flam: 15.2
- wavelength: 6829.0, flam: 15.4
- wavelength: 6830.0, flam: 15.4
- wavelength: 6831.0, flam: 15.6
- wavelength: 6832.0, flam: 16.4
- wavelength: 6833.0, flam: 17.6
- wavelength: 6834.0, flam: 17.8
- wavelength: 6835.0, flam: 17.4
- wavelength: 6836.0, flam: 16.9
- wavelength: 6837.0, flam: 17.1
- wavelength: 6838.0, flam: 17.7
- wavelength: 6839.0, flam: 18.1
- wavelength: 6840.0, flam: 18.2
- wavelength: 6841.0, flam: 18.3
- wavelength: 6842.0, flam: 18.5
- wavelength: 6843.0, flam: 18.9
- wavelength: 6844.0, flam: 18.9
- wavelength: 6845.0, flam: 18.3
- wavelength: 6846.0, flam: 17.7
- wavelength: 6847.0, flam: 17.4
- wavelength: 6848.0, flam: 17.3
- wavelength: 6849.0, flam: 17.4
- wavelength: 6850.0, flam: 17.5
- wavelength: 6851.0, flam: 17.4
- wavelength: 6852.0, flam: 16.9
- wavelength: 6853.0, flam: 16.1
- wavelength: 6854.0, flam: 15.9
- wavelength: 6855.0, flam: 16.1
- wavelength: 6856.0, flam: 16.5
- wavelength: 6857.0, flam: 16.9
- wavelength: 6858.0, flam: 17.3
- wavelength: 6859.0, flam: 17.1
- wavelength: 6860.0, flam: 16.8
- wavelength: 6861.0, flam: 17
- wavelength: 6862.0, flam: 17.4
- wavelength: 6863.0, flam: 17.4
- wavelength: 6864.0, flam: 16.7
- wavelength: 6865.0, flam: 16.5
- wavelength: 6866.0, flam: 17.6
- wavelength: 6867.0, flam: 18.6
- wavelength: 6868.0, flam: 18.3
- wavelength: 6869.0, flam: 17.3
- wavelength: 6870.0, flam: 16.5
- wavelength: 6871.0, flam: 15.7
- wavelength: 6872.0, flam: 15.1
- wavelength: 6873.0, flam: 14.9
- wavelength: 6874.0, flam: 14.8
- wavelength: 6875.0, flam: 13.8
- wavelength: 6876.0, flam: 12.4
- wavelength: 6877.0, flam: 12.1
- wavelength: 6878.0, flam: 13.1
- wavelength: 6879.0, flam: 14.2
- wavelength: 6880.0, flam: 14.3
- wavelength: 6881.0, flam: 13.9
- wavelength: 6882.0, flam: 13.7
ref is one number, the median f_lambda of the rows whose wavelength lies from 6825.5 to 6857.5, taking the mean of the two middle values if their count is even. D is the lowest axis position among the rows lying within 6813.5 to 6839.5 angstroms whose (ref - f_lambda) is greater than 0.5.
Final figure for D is 6820.0 angstroms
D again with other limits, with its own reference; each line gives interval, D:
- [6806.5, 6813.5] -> 6807.0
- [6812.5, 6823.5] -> 6820.0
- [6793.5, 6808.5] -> 6794.0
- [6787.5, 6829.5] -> 6792.0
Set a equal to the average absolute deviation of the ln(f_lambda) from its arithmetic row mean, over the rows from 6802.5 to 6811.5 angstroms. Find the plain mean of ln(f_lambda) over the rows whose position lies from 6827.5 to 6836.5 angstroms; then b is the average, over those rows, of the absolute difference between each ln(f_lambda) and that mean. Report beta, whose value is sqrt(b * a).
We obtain 0.040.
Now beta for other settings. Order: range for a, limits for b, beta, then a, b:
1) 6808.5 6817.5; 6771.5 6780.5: 0.033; 0.040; 0.027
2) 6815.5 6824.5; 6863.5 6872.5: 0.068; 0.086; 0.054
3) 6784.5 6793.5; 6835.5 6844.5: 0.021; 0.014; 0.031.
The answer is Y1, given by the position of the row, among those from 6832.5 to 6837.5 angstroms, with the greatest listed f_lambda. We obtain 6834.0 angstroms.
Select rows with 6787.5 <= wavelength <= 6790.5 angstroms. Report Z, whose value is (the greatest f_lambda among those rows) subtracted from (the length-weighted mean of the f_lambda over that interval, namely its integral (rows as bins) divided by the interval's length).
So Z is -0.07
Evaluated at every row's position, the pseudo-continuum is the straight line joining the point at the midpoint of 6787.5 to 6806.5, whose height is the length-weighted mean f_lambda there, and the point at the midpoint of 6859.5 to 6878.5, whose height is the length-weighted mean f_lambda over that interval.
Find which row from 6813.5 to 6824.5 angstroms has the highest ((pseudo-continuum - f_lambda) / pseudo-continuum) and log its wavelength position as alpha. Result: 6822.0 angstroms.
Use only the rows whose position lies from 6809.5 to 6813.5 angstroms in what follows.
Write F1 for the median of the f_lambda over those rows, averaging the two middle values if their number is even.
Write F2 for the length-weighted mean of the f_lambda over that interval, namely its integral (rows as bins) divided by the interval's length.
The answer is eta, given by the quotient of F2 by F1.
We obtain 1.01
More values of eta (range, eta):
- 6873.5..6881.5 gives 0.98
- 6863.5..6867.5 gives 1.01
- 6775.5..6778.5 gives 1.00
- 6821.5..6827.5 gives 1.00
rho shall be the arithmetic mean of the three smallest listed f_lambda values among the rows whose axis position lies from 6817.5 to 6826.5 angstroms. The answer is 14.9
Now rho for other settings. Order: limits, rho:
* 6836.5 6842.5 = 17.6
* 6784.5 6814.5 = 14.6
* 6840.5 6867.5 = 16.0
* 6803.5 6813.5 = 16.3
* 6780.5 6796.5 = 15.0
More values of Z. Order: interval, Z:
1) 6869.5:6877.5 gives -2.09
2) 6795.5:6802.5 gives -0.50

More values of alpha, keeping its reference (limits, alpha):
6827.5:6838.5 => 6828.0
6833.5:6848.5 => 6836.0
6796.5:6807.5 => 6799.0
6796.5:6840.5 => 6799.0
